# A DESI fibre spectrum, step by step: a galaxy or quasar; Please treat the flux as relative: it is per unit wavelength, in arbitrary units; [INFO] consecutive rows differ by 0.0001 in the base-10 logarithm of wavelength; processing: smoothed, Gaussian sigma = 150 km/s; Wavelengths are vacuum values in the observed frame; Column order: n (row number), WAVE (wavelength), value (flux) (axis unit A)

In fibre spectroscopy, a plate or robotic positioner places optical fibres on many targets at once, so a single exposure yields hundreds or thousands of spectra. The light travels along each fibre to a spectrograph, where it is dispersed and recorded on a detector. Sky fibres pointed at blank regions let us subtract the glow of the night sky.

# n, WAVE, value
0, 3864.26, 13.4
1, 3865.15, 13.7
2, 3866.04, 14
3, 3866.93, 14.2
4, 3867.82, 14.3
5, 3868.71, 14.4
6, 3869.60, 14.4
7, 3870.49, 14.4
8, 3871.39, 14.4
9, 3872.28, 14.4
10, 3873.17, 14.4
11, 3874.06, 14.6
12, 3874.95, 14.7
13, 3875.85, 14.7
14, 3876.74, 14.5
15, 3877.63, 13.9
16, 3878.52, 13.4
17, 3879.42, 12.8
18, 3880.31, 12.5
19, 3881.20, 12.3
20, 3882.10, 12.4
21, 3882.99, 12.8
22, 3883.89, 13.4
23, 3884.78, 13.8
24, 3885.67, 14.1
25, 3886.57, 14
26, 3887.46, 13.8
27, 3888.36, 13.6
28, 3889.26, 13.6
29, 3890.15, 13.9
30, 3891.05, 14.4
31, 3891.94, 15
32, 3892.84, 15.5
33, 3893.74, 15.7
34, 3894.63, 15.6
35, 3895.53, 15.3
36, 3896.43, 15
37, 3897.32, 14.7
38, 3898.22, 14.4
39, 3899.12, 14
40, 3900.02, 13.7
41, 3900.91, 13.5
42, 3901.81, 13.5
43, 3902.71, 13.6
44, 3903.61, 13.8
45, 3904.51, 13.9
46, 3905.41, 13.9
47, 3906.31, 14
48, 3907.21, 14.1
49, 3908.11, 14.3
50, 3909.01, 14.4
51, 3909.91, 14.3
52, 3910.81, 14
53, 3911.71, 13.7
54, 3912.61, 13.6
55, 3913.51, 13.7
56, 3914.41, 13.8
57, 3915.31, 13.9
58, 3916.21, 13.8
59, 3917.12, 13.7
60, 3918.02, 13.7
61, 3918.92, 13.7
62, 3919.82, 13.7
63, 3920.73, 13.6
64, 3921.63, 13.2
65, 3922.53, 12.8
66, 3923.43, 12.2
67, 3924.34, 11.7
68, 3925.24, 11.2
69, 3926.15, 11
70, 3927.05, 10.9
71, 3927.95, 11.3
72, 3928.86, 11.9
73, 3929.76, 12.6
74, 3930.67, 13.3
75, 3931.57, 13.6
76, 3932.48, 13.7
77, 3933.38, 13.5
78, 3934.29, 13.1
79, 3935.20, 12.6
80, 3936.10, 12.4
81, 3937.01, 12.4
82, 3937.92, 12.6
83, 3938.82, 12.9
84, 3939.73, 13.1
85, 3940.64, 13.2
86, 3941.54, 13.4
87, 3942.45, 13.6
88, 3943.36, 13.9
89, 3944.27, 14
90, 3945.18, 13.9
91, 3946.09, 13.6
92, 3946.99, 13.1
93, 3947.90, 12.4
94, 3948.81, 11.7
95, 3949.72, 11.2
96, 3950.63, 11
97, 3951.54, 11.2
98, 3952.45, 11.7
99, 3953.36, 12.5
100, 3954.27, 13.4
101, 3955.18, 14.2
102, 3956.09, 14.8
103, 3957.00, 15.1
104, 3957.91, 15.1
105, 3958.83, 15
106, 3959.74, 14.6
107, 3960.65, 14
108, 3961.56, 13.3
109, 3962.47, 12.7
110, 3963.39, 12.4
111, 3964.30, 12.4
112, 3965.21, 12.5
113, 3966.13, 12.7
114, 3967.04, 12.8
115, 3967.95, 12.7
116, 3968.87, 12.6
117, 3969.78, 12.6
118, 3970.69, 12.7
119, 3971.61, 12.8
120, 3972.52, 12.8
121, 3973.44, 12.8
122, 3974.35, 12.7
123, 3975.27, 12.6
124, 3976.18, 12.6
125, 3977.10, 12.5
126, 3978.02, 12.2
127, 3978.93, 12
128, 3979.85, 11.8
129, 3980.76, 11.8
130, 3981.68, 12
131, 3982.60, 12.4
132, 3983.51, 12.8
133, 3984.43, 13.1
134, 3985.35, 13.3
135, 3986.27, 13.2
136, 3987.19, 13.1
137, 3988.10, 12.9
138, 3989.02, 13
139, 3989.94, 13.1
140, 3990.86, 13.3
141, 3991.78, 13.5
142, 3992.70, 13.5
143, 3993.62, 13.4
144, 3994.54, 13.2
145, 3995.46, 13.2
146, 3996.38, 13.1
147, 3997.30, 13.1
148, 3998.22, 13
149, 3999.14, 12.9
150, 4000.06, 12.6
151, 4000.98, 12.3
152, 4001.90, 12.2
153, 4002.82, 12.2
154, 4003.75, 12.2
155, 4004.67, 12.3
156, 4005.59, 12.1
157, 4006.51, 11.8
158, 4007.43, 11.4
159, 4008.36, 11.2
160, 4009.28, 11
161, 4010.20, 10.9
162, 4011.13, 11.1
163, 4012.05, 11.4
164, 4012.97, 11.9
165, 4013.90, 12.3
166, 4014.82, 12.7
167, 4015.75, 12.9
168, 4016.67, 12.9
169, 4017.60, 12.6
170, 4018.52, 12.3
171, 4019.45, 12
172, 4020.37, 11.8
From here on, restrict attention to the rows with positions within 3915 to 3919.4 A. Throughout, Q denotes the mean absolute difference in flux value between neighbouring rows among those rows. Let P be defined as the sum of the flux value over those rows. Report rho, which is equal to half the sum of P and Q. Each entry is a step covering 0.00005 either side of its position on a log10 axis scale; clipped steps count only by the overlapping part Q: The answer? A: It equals 34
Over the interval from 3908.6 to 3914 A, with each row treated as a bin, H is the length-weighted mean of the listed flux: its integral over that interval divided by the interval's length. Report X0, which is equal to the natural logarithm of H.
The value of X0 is 2.64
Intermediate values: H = 14.0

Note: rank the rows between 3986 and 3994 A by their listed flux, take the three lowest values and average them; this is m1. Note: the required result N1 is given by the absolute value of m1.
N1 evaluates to 13.0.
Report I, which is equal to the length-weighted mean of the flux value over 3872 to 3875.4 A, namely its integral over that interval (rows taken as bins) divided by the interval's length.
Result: 14.5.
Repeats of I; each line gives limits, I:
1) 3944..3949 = 13.2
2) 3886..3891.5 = 13.9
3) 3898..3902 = 13.8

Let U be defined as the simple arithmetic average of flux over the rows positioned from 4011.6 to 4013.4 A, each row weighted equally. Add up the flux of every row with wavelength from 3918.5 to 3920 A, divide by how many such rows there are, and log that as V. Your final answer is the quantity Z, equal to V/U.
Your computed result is 1.18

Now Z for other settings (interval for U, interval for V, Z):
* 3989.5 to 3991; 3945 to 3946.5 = 1.04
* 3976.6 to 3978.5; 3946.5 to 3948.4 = 1.03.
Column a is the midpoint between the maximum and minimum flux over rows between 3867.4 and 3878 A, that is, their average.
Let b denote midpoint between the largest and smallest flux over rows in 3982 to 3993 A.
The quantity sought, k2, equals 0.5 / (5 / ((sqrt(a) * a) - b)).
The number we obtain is 4.1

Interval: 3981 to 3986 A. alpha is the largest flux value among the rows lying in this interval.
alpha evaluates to 13.3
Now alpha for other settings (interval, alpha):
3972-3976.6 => 12.8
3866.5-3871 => 14.4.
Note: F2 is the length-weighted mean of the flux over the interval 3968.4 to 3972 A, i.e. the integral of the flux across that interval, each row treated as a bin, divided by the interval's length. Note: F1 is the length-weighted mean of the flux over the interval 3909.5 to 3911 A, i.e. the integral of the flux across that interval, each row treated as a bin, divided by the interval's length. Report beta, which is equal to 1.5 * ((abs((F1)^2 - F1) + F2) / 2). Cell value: 150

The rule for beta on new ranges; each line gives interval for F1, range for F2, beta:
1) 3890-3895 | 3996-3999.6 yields 169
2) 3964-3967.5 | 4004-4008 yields 119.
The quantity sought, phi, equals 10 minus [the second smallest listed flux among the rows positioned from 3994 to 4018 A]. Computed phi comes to -1.0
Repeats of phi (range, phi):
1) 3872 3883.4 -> -2.4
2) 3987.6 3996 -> -3.0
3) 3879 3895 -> -2.4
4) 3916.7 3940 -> -1.0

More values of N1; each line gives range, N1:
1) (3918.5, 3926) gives 11.7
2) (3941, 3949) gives 12.4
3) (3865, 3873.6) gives 14.0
